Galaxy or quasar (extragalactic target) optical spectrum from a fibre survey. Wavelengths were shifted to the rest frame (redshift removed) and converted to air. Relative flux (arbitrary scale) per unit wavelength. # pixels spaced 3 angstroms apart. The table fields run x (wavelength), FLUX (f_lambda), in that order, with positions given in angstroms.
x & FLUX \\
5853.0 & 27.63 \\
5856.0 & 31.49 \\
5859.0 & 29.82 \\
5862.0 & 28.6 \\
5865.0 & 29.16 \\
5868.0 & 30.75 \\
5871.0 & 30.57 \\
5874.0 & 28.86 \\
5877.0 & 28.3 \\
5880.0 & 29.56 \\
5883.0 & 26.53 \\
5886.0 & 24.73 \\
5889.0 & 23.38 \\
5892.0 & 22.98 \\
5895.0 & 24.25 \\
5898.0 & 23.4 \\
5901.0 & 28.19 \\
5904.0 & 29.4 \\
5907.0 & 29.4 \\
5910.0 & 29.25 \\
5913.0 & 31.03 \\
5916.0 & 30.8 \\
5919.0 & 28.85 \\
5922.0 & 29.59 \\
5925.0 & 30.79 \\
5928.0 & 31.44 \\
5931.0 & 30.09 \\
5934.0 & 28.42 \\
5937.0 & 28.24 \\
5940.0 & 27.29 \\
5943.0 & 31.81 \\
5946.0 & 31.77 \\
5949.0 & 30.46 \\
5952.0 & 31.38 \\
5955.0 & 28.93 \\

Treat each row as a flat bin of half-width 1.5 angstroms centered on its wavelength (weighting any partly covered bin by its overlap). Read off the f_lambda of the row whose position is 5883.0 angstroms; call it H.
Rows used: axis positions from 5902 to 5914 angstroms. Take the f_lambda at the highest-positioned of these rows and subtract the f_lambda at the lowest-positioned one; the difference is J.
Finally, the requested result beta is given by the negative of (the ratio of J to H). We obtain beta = -0.061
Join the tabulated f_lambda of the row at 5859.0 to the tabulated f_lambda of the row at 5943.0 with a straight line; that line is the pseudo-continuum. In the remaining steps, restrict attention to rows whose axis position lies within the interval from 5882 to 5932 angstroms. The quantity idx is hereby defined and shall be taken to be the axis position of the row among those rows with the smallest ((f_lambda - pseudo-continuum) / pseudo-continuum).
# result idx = 5892.0 angstroms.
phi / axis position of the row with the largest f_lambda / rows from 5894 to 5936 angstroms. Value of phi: 5928.0 angstroms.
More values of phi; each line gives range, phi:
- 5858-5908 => 5868.0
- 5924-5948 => 5943.0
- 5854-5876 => 5856.0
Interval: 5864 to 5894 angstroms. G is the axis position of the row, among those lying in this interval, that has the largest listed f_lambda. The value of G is 5868.0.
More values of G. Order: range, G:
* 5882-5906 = 5904.0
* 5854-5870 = 5856.0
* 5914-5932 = 5928.0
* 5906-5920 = 5913.0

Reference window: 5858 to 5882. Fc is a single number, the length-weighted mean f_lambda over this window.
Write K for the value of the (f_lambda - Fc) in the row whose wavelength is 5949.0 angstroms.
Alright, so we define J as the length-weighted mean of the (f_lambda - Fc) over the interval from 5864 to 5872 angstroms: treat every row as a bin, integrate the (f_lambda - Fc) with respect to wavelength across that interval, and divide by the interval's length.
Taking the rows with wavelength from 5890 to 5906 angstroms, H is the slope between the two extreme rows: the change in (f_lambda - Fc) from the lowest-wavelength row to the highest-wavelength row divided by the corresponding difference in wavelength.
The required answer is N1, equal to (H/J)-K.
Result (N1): -0.4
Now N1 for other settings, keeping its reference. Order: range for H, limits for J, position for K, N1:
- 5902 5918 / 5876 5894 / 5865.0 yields 0.2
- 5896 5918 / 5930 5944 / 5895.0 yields 3.9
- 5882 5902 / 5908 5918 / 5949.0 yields -1.0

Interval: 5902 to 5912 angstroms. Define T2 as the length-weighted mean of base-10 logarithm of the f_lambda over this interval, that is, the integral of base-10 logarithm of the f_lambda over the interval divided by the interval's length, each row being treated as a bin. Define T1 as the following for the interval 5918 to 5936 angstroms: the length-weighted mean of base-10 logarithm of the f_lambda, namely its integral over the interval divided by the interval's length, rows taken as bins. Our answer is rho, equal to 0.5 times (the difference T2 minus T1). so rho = 0.00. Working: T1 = 1.475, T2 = 1.47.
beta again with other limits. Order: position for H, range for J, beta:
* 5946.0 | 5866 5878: 0.077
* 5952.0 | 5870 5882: 0.032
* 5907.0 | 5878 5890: 0.210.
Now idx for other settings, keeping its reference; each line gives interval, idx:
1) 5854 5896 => 5892.0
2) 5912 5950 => 5940.0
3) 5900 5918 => 5901.0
